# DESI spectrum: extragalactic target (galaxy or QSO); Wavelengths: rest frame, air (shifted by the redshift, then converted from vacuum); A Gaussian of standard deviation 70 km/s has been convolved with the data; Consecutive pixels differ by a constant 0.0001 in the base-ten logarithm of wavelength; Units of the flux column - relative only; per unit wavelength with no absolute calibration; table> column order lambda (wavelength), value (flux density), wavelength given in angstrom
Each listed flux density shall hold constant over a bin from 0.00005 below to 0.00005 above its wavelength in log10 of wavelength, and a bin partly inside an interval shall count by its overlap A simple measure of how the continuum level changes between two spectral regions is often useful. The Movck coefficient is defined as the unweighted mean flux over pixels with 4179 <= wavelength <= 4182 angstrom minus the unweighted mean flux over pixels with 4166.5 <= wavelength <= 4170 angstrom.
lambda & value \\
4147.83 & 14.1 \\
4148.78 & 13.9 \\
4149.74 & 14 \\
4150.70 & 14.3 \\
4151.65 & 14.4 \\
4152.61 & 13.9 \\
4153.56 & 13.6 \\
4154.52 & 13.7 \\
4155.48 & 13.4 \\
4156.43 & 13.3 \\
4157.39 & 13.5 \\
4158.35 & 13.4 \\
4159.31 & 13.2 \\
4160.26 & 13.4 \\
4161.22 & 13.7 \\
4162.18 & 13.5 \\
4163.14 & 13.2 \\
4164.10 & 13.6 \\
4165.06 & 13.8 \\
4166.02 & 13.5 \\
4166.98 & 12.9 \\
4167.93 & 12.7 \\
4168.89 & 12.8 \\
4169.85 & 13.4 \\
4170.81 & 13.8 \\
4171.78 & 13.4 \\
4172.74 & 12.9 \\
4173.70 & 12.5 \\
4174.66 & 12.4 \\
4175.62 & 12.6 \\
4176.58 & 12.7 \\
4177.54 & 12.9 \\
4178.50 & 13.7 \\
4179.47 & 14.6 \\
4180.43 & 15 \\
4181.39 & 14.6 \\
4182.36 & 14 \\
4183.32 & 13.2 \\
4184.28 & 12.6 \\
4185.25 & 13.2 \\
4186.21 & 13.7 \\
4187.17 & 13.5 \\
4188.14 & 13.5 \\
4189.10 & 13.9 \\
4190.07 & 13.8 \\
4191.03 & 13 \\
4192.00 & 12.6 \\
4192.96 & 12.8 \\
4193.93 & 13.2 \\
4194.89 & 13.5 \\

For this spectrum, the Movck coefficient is 1.8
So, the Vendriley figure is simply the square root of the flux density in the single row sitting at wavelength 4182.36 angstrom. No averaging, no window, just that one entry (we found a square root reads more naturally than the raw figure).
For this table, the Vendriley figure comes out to 3.74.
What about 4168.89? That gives 3.58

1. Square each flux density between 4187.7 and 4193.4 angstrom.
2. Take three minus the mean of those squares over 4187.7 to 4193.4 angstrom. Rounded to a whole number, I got -173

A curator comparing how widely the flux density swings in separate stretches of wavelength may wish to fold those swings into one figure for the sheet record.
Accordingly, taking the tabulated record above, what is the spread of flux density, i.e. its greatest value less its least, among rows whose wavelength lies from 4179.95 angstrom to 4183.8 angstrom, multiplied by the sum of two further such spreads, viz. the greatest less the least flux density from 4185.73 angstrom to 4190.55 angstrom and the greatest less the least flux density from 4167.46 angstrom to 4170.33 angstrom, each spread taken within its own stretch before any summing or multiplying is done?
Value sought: 1.98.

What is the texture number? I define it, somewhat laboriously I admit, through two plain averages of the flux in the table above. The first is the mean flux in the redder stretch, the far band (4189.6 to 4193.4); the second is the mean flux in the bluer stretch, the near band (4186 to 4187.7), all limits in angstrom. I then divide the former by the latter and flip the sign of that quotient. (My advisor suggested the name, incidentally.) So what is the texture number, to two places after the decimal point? -0.96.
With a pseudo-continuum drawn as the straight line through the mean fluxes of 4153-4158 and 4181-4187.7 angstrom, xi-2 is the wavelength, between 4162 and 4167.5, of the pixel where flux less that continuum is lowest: 4166.98 angstrom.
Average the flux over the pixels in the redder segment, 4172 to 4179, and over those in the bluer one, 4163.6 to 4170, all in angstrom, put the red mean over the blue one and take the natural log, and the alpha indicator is -0.03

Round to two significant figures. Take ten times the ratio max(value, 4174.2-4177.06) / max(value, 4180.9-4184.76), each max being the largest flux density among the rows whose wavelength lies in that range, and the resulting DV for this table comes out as 8.7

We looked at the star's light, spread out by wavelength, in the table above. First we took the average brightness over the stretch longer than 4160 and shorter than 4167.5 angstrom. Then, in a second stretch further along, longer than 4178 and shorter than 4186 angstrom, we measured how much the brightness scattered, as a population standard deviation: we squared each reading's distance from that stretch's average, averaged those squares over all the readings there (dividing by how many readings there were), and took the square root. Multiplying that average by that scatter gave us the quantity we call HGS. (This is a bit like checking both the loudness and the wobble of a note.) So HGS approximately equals 10.5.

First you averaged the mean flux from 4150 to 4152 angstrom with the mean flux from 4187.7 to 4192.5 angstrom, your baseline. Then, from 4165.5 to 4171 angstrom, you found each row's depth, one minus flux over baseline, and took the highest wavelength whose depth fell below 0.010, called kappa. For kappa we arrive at 4170.81 angstrom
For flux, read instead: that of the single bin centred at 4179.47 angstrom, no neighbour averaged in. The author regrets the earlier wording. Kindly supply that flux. 14.6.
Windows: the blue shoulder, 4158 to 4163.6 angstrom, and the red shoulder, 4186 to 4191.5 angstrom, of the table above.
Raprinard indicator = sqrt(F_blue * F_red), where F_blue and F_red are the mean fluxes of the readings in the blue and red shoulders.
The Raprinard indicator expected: 13.5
